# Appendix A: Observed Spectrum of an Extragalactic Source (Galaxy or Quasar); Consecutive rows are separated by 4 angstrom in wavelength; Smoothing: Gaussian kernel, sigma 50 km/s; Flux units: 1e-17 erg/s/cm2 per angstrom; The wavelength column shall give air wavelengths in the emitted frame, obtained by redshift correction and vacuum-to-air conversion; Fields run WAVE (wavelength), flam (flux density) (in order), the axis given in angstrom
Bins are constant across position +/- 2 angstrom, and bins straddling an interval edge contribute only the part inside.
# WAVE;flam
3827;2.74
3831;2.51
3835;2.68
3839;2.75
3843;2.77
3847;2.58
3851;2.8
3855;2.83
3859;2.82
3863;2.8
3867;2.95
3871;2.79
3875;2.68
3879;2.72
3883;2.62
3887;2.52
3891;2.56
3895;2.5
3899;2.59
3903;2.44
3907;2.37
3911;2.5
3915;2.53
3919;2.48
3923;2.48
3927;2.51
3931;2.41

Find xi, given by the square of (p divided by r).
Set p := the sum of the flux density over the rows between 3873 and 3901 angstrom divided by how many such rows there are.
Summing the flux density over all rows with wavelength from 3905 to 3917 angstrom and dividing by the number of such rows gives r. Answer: 1.11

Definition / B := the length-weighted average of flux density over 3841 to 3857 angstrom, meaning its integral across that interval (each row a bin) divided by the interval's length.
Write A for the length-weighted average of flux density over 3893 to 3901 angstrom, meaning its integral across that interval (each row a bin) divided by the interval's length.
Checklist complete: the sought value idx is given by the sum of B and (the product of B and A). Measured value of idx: 9.73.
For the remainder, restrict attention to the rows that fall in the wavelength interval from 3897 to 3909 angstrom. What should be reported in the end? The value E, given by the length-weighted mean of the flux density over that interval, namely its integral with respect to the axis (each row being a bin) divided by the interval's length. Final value 2.47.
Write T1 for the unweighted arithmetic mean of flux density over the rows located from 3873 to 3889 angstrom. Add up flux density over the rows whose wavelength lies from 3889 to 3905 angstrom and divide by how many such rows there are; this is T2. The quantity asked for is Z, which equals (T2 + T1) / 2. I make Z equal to 2.58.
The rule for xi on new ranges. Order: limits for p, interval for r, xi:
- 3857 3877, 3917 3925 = 1.28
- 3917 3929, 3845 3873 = 0.79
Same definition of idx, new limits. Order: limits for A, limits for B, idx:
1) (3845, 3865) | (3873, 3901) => 9.79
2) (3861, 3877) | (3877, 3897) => 9.83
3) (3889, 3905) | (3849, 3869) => 10.00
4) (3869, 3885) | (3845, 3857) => 10.13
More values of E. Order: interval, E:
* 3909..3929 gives 2.50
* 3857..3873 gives 2.84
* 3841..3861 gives 2.76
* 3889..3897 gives 2.53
